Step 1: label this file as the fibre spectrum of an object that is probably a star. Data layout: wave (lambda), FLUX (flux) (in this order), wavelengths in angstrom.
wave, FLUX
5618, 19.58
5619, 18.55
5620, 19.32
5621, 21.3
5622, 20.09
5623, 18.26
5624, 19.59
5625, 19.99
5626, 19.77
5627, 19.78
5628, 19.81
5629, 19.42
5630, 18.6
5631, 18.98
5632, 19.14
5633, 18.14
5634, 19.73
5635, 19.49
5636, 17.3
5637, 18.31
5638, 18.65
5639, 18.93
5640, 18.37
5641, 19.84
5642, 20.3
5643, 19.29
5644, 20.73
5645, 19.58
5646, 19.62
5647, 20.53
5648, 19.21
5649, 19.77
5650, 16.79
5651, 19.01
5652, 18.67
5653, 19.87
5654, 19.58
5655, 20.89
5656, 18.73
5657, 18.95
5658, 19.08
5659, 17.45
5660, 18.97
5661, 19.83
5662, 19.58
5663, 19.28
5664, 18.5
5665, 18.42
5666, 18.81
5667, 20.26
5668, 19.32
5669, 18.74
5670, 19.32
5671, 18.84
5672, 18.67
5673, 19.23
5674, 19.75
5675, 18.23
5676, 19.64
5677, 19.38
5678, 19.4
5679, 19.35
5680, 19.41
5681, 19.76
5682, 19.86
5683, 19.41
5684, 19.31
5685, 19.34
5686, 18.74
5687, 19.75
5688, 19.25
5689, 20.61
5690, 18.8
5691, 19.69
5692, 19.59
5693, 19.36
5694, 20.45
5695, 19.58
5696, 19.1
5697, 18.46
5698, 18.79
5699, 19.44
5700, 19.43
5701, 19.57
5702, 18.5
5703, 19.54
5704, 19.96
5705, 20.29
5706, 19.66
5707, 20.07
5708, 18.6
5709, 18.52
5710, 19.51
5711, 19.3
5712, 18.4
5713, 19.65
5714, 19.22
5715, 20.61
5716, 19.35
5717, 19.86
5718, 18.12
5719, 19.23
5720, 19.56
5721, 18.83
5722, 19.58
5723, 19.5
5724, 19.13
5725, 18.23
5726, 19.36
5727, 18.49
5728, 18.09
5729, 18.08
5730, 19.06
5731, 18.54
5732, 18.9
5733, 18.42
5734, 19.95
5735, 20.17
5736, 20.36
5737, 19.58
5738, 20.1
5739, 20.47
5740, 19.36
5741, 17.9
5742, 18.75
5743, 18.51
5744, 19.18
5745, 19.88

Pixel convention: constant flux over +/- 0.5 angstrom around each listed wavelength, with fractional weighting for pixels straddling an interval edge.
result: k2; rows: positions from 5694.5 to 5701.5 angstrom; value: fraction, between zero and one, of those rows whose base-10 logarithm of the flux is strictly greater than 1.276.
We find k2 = 0.7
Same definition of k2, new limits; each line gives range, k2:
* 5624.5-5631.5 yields 0.9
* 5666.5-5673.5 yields 0.6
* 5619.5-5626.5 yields 0.9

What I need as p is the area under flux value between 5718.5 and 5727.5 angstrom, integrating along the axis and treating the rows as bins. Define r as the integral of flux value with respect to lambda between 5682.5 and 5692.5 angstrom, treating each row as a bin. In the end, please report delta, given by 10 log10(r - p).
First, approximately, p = 172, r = 194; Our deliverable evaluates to 13.5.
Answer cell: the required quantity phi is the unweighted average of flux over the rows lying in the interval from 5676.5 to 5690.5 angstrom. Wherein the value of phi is 19.5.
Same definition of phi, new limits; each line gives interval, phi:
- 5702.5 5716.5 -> 19.5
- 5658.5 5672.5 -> 19.0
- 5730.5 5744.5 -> 19.3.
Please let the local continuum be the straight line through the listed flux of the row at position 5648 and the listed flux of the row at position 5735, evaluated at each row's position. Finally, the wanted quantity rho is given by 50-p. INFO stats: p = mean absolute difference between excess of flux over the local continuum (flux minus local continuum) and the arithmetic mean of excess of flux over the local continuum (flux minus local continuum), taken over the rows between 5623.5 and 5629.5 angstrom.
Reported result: 49.9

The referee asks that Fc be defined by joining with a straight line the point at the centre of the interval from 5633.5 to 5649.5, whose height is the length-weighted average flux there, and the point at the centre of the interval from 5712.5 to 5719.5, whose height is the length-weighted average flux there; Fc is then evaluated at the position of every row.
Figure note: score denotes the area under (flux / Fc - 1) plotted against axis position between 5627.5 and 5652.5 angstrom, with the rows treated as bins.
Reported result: -0.29 angstrom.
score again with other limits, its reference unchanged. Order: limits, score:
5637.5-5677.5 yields -0.32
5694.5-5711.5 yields -0.09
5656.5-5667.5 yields -0.21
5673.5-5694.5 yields 0.09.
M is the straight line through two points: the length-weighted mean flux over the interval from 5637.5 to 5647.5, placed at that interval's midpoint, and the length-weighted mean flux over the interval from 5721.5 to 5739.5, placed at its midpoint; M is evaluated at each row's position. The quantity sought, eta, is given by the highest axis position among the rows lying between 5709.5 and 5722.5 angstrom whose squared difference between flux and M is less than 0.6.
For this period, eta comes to 5722 angstrom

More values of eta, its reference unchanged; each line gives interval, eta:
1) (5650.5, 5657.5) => 5657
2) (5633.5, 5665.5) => 5663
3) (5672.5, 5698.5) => 5698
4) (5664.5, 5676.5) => 5676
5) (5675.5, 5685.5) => 5685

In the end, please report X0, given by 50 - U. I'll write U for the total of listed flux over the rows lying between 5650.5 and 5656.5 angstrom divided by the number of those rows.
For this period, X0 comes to 30.5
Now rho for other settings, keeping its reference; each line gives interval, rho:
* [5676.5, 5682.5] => 49.8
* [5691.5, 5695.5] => 49.7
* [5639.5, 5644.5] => 49.3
